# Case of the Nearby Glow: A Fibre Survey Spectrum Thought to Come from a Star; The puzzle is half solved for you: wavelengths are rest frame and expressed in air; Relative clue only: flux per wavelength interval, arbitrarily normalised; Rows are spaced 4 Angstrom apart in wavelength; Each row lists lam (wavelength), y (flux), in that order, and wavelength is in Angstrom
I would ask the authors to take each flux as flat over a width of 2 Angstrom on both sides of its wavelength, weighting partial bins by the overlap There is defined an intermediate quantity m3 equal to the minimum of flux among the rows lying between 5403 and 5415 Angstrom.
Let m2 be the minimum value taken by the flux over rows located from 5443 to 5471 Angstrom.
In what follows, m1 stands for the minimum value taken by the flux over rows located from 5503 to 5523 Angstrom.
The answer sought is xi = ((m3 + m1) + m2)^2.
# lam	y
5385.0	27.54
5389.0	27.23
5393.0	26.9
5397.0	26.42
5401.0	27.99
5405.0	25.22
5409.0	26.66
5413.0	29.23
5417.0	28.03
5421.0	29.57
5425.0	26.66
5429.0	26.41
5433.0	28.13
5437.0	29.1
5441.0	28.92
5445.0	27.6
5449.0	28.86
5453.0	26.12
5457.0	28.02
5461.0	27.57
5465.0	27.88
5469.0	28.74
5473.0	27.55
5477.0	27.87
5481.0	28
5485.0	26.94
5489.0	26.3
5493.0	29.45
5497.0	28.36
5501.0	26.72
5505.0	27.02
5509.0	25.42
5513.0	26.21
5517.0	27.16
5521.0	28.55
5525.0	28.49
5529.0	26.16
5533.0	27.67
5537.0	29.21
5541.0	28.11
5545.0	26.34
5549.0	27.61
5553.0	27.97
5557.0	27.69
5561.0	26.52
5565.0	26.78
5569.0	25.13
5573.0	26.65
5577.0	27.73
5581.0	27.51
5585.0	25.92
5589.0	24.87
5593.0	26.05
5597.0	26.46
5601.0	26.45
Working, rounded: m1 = 25.42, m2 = 26.12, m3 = 25.22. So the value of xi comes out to 5892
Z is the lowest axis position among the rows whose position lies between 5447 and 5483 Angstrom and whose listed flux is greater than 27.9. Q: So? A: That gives 5449.0 Angstrom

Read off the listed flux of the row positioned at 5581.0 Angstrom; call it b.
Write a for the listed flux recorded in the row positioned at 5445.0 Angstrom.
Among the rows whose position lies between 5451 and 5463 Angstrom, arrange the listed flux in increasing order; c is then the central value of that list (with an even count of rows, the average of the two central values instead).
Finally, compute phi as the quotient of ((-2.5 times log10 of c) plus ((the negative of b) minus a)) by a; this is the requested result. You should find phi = -2.13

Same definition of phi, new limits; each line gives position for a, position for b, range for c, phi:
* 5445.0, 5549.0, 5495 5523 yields -2.13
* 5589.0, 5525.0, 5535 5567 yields -2.29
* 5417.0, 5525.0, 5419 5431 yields -2.14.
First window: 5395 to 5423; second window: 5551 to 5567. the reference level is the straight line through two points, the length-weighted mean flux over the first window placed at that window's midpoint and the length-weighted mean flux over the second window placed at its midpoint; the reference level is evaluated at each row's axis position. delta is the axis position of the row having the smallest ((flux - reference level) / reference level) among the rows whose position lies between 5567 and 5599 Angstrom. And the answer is 5589.0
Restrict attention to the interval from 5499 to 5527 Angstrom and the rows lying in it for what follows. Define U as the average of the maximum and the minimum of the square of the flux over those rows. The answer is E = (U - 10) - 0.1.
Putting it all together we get 721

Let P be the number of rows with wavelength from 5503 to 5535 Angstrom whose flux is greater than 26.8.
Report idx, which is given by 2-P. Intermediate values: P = 5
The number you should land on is -3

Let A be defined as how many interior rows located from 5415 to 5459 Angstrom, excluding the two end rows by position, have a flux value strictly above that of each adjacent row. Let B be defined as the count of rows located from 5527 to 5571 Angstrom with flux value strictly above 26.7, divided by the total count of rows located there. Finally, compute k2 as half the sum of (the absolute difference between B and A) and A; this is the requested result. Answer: 2.68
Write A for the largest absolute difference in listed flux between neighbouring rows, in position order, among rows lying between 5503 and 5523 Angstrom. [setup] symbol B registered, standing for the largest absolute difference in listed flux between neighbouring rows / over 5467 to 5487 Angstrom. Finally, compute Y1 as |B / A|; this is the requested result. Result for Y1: 0.74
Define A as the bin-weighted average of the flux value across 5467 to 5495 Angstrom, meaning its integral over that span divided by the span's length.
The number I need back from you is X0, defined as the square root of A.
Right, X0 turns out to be 5.28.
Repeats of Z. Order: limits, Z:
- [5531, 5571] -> 5537.0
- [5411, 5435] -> 5413.0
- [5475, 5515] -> 5481.0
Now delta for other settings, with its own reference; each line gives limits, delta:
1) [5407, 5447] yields 5429.0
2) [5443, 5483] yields 5453.0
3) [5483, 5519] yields 5509.0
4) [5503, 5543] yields 5509.0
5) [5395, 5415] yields 5405.0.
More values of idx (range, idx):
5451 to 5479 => -4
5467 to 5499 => -5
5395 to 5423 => -2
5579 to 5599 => 1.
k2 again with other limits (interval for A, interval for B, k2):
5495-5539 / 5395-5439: 1.73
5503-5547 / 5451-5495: 1.59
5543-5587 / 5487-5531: 2.68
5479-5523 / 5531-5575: 1.68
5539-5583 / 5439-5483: 2.55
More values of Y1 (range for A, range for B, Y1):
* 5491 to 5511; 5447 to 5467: 1.67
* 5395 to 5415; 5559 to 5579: 0.60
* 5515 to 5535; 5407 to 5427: 1.25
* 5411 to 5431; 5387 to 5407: 0.95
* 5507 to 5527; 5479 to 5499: 2.27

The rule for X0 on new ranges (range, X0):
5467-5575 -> 5.23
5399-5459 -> 5.27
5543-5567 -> 5.21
